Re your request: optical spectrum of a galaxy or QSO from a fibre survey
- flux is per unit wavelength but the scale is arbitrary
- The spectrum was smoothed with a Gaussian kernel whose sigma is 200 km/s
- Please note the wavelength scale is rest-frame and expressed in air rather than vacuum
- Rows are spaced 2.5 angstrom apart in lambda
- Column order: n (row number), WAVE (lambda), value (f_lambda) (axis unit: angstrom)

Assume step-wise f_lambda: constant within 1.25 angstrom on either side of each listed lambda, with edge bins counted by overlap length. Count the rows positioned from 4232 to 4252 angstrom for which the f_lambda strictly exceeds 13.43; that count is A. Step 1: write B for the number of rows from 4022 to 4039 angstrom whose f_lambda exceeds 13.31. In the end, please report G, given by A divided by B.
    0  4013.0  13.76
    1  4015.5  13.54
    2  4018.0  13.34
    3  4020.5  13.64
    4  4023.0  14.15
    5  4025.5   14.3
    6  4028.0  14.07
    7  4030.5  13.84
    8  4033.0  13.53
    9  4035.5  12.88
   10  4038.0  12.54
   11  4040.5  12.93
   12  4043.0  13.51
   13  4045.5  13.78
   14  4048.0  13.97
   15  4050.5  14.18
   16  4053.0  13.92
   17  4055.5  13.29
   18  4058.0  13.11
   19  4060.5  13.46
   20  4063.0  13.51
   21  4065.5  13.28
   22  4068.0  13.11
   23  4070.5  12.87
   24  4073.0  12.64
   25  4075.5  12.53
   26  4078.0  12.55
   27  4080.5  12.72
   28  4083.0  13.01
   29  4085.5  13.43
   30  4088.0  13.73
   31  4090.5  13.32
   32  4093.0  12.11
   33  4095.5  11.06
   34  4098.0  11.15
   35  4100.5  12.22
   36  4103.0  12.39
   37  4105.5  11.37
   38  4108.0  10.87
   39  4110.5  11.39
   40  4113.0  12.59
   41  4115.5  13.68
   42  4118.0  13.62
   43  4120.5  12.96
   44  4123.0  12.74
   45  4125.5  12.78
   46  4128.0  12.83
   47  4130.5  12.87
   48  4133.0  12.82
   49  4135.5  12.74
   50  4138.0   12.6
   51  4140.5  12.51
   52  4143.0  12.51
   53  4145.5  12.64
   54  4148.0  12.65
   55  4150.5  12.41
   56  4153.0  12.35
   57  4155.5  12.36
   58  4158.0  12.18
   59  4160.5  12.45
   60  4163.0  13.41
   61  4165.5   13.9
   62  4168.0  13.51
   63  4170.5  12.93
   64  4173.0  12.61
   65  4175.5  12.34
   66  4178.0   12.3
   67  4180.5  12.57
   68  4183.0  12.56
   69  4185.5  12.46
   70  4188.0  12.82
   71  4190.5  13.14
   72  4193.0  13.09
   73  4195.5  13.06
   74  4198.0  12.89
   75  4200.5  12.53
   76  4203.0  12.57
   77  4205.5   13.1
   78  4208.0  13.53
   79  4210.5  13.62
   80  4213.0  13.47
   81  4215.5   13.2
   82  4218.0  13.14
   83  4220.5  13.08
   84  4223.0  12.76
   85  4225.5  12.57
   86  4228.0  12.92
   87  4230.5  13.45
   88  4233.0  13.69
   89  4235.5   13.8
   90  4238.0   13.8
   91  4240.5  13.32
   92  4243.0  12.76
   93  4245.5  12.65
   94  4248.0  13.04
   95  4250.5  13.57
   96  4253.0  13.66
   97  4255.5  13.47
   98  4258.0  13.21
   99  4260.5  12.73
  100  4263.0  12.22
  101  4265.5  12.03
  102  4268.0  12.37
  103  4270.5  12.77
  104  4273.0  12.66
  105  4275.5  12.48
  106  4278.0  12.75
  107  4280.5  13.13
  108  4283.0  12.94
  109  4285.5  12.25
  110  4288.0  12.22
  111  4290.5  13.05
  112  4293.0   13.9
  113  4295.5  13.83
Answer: 0.8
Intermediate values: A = 4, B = 5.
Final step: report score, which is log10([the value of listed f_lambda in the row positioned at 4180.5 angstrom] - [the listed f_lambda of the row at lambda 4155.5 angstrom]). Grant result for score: -0.7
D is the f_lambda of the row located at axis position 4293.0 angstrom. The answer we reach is 13.9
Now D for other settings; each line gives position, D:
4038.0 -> 12.54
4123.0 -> 12.74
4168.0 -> 13.51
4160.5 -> 12.45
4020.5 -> 13.64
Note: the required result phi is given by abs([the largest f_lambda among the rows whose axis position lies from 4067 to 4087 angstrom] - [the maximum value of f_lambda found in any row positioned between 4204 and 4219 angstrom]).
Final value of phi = 0.19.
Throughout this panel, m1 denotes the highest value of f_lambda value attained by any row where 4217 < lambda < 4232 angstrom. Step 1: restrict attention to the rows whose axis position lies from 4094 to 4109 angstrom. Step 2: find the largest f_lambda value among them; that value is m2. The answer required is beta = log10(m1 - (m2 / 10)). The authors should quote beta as 1.09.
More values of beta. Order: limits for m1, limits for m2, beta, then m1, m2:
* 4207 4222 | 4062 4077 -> 1.09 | 13.62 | 13.51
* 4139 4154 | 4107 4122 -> 1.05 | 12.65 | 13.68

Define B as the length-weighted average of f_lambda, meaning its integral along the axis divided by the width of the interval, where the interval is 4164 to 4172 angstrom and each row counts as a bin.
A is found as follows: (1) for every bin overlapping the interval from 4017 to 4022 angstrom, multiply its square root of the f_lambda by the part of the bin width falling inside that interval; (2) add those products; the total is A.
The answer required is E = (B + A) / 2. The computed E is 16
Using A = 18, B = 13.4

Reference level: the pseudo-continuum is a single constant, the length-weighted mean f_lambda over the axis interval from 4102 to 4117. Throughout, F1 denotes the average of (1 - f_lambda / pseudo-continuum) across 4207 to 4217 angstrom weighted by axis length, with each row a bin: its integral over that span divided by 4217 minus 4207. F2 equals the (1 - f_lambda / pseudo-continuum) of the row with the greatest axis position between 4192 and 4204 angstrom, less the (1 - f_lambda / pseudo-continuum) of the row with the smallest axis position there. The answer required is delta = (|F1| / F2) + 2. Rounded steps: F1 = -0.114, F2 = 0.04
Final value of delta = 4.6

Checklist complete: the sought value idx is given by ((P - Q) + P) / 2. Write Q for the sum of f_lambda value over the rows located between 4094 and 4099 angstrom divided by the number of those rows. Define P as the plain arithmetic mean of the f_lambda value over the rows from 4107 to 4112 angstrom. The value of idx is 5.6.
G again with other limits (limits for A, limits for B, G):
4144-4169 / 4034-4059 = 0.4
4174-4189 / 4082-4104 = 0.0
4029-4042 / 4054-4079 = 1.0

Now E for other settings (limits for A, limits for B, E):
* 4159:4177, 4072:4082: 39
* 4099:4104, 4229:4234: 16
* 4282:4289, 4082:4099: 19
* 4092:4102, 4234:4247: 24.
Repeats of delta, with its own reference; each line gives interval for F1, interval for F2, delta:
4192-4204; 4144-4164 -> 1.0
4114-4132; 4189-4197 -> 14.4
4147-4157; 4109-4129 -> 1.7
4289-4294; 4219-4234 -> -0.2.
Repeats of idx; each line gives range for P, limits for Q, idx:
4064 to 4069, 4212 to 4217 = 6.5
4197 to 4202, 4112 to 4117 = 6.1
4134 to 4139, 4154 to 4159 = 6.5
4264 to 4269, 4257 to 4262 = 5.7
